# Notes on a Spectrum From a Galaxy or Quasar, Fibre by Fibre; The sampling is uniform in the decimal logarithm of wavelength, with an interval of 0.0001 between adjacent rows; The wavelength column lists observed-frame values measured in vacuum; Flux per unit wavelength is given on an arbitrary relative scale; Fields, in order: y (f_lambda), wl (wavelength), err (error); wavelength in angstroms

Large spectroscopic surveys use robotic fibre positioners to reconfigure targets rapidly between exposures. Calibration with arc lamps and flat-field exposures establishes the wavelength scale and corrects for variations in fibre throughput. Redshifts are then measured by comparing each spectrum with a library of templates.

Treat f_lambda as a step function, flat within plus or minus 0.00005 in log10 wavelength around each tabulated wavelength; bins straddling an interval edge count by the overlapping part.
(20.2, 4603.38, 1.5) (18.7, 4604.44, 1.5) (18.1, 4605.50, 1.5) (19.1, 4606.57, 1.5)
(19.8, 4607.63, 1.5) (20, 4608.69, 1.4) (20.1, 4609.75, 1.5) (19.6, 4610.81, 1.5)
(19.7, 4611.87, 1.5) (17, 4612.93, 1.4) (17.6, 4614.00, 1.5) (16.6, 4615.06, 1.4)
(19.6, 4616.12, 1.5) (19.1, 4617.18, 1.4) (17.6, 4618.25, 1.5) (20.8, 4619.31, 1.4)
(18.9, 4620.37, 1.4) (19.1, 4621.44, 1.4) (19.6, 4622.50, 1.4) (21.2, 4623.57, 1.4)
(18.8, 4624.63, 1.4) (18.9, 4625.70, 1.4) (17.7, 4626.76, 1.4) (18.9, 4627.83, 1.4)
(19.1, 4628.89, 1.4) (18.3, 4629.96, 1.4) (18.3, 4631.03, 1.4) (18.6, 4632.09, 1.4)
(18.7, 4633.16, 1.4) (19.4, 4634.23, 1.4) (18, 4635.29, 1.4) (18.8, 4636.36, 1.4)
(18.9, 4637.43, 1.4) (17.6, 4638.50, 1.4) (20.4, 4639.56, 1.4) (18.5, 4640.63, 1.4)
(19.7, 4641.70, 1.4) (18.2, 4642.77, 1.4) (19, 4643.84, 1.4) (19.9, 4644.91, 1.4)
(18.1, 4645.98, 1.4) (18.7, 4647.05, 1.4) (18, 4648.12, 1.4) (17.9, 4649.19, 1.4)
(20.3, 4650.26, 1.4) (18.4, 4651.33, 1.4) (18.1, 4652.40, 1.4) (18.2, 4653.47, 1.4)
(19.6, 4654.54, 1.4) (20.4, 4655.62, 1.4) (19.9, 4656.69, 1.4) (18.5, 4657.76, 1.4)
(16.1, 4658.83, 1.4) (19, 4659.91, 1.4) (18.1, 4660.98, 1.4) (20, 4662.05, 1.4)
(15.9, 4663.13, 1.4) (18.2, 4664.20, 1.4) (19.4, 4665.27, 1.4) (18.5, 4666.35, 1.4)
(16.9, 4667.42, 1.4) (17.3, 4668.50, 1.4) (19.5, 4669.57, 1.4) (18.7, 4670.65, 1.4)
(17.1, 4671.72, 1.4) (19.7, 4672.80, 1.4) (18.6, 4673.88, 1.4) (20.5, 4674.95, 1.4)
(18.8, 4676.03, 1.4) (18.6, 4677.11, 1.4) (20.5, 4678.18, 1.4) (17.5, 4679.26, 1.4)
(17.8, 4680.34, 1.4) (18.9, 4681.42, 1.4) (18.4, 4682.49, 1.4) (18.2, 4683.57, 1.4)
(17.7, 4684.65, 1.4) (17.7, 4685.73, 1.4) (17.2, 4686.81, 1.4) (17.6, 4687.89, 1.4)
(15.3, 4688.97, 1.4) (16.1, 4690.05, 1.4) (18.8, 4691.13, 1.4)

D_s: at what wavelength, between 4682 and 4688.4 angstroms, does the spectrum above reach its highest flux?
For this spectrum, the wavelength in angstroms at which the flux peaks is 4682.49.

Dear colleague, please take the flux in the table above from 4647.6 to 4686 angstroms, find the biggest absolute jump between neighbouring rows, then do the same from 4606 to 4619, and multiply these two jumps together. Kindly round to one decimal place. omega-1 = 12.3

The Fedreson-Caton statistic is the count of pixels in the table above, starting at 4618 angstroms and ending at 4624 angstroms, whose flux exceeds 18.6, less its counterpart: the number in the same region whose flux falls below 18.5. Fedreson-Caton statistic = 4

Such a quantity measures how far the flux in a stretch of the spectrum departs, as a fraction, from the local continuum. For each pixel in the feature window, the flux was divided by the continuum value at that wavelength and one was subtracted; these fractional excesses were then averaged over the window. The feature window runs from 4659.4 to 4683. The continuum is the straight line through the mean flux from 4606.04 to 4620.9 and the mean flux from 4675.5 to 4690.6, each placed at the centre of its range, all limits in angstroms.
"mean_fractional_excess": 0.027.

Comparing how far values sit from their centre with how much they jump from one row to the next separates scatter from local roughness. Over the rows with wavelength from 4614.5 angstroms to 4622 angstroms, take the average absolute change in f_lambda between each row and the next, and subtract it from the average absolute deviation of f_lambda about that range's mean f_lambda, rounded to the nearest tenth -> -0.7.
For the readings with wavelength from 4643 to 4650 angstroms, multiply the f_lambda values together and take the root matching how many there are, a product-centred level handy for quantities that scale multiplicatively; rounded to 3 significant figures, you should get 18.6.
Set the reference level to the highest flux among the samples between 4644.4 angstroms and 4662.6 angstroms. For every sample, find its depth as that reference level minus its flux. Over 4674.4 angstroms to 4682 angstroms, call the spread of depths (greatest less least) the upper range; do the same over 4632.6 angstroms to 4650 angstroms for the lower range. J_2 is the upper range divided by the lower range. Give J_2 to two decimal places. 1.07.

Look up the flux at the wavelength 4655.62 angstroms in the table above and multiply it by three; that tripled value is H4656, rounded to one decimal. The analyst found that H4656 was 61.2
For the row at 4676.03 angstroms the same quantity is 56.4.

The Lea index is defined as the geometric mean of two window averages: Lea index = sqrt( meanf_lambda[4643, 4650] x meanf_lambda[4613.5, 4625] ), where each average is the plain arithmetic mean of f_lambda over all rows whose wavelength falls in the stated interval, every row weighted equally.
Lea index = 18.8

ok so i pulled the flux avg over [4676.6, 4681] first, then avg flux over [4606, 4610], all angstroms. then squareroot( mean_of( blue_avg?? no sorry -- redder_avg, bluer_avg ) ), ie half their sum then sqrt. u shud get 4.38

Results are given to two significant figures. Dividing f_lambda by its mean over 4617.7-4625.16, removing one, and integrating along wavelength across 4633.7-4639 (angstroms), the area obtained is -0.24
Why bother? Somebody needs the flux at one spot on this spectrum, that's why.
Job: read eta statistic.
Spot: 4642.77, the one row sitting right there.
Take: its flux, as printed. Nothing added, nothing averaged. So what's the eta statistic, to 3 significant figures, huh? 18.2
